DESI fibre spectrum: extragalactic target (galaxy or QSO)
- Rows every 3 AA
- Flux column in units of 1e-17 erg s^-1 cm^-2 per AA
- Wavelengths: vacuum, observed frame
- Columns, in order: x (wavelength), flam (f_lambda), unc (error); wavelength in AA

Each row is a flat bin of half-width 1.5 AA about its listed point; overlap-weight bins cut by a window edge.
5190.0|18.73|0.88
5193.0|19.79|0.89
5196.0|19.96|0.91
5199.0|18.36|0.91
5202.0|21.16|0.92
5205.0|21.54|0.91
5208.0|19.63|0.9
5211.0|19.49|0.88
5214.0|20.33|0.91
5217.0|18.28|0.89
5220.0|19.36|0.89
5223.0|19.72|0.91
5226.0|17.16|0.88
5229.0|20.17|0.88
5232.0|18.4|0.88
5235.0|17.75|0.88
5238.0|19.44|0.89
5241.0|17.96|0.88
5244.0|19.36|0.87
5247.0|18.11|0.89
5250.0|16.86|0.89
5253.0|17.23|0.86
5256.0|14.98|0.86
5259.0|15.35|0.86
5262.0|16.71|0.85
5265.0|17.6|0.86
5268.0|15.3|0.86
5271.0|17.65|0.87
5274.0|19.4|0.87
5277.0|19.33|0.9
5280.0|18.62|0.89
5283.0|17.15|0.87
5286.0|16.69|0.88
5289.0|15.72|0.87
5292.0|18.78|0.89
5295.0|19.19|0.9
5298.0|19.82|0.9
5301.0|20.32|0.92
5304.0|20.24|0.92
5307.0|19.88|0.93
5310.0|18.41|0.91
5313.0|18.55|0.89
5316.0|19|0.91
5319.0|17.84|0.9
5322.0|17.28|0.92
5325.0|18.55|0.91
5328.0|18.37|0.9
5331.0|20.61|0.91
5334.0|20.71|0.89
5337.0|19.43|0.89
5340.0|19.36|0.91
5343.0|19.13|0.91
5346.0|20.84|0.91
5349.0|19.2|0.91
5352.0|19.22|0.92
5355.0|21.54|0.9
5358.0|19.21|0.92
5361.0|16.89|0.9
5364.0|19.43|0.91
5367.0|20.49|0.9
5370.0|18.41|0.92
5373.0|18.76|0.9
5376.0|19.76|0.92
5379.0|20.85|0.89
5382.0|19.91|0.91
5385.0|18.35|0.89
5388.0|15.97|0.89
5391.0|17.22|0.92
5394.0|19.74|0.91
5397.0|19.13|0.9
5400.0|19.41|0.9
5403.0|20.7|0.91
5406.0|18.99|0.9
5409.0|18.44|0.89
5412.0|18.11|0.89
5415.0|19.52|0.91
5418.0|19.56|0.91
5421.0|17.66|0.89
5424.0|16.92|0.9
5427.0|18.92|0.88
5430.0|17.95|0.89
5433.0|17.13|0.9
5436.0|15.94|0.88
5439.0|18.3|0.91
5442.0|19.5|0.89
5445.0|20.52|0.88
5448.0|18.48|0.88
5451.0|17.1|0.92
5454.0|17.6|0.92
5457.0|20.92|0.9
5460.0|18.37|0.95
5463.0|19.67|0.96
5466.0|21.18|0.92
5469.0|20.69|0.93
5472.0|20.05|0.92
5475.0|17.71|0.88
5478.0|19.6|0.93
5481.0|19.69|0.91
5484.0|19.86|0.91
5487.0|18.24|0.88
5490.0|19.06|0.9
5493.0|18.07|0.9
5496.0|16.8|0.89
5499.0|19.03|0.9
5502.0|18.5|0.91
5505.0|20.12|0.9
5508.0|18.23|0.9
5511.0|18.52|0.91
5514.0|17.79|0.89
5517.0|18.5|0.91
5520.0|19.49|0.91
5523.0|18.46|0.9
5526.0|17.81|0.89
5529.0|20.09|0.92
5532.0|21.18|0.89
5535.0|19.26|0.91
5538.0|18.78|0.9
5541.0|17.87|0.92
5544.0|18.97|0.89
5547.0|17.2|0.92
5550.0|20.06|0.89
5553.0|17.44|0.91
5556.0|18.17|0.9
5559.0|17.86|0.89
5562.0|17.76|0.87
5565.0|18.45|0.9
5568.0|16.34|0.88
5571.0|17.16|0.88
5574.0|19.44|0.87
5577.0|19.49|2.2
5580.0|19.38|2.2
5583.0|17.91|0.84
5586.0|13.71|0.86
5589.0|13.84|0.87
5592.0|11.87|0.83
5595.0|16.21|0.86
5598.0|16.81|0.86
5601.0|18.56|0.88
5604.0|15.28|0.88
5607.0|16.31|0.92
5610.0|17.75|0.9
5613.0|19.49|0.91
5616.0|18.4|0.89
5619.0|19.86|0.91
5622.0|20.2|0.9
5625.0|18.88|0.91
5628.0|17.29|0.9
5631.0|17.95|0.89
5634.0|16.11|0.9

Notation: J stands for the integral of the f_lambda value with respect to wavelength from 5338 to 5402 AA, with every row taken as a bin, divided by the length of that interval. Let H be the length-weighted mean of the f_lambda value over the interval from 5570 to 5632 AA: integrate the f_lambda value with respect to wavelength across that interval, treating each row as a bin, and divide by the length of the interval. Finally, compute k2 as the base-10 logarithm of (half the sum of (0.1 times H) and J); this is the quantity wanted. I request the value 1.02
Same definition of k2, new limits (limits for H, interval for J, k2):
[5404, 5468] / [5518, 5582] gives 1.01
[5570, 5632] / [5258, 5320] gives 1.00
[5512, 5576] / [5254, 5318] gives 1.00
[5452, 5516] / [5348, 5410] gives 1.02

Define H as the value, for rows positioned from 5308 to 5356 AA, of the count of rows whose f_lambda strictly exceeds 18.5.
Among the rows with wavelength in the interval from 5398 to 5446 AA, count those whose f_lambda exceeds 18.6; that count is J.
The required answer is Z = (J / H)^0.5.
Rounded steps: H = 12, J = 8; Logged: 0.82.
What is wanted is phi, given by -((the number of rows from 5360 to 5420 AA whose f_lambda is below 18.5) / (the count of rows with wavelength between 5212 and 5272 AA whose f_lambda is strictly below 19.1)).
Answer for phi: -0.5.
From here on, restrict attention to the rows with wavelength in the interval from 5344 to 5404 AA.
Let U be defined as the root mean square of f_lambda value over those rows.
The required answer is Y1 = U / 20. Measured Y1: 0.96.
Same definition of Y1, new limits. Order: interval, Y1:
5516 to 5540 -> 0.96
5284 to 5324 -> 0.93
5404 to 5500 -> 0.94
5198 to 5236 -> 0.97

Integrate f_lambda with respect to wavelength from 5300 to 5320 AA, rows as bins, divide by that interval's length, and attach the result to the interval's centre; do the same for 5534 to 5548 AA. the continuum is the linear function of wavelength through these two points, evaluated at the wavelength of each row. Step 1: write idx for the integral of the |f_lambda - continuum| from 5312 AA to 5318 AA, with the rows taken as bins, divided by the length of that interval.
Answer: 0.45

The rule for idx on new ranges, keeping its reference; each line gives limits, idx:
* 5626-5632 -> 0.57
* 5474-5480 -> 0.96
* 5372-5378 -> 0.64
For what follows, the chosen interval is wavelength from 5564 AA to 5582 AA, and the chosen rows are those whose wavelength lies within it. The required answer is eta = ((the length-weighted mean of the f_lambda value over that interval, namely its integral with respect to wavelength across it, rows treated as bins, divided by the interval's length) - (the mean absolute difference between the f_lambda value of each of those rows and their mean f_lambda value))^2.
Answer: 299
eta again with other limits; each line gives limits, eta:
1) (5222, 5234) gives 313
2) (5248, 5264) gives 240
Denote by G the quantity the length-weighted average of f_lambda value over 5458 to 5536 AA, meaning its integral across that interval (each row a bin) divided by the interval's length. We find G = 19.1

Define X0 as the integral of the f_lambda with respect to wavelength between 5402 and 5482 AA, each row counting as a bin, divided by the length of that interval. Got 18.8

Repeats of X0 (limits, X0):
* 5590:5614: 16.4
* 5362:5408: 19.1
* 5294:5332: 19.1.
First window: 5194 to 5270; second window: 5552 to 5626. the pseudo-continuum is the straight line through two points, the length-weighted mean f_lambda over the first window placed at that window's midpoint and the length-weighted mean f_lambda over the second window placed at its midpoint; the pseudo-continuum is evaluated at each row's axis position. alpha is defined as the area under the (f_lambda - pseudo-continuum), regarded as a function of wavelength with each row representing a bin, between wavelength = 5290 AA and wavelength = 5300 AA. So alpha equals 9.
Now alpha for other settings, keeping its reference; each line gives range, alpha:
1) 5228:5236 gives 3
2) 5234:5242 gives 0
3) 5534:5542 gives 8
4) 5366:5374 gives 9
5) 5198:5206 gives 15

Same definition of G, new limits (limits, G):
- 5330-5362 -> 19.7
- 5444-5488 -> 19.3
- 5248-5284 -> 17.2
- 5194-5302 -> 18.4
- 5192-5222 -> 19.8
